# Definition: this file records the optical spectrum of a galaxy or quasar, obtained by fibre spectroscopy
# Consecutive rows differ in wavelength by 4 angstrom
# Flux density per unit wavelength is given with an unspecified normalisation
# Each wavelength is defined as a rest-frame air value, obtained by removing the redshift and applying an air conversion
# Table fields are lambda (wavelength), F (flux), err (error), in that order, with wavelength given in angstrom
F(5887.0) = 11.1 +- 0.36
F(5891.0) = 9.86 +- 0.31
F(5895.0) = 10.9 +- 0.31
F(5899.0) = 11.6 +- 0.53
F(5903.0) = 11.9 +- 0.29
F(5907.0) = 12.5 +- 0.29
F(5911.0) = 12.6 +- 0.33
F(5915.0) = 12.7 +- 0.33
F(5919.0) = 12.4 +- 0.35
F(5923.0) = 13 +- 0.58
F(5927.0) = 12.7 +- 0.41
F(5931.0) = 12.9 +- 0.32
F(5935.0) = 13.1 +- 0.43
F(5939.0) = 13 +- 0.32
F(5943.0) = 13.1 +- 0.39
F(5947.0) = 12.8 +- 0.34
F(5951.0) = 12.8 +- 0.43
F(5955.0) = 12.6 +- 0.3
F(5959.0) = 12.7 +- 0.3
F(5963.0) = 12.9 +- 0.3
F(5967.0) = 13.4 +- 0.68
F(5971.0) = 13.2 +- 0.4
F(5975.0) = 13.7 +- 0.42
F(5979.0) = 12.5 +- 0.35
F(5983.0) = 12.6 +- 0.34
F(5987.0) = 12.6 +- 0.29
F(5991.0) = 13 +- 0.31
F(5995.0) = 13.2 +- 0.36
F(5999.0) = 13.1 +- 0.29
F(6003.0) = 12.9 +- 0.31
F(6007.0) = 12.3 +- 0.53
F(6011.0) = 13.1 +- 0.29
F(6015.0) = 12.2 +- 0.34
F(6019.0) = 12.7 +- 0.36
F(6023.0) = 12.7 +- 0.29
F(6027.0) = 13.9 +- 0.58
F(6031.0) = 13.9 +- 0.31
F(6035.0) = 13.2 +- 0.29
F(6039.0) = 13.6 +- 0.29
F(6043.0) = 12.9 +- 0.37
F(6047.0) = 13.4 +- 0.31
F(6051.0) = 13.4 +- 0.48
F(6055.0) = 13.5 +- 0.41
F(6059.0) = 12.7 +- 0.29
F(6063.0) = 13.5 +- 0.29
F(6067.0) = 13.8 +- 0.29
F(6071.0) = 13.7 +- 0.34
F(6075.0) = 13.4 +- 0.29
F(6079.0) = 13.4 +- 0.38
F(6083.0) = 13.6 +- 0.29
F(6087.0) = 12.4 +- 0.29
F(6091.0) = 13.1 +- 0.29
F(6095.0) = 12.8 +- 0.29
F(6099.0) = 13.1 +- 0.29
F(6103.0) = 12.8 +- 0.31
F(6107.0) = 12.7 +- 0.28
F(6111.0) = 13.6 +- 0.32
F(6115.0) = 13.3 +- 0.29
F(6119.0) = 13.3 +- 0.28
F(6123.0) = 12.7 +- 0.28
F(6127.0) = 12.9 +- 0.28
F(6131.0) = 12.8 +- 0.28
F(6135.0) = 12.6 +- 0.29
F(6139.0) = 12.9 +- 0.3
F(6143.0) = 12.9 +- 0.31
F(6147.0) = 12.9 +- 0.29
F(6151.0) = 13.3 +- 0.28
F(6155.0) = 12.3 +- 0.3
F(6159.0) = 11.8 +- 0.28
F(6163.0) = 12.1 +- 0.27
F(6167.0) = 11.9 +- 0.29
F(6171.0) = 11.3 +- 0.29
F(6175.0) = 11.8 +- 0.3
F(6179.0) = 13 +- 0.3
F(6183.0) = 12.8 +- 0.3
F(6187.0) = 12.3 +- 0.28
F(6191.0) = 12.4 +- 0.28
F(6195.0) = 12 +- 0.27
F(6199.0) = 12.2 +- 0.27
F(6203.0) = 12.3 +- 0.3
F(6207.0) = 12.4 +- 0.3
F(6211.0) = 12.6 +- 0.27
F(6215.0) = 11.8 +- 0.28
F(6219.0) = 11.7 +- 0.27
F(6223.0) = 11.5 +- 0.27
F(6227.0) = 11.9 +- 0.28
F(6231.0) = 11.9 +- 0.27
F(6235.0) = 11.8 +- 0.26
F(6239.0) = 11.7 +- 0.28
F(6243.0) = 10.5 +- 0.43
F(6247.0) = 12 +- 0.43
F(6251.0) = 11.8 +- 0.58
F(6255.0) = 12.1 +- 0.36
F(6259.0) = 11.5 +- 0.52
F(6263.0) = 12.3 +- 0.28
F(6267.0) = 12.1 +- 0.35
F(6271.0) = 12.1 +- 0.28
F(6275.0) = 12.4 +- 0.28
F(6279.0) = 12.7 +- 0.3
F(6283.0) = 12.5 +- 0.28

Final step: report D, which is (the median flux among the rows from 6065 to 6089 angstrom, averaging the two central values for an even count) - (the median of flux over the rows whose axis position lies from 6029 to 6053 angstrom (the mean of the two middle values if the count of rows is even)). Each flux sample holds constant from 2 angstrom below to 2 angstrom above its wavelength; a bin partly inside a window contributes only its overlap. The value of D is 0.10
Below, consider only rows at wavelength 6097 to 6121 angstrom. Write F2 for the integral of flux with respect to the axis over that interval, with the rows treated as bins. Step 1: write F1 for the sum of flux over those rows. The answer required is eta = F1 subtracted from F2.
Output 236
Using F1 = 79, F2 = 315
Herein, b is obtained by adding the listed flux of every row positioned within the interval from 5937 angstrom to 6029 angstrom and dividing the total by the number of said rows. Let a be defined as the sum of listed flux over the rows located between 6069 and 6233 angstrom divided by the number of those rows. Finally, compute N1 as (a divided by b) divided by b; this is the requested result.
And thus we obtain 0.076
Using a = 12.6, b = 12.9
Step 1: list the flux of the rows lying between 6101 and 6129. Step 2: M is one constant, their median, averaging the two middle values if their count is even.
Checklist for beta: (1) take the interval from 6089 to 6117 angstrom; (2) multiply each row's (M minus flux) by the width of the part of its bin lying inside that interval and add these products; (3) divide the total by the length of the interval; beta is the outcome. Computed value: -0.16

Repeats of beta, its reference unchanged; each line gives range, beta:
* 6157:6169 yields 0.97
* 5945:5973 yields -0.01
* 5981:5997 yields 0.05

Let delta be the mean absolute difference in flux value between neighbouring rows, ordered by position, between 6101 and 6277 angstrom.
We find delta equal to 0.372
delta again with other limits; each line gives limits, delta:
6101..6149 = 0.245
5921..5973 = 0.200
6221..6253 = 0.500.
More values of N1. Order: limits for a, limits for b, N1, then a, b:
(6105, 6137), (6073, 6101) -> 0.076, 13.0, 13.1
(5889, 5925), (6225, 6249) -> 0.088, 11.9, 11.6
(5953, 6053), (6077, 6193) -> 0.081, 13.0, 12.7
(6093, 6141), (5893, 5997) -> 0.080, 13.0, 12.7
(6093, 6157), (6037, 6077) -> 0.072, 12.9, 13.4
